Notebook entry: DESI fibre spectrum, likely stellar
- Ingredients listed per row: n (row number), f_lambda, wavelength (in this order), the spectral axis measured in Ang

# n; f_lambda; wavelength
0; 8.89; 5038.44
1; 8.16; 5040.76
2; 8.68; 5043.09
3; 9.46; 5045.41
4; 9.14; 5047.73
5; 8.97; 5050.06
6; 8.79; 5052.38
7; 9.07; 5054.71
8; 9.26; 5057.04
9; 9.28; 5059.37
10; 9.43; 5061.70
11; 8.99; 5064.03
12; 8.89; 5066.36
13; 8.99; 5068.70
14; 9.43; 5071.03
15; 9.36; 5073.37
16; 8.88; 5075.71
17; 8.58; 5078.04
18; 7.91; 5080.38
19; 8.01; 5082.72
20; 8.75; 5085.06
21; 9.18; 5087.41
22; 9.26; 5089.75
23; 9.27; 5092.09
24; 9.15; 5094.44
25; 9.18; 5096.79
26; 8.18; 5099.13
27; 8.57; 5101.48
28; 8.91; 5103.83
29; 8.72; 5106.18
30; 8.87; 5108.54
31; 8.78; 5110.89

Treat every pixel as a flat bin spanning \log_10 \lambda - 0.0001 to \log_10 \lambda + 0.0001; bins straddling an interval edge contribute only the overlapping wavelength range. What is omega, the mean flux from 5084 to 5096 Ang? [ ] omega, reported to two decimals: 9.12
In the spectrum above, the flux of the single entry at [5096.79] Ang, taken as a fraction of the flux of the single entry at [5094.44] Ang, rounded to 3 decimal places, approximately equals 1.003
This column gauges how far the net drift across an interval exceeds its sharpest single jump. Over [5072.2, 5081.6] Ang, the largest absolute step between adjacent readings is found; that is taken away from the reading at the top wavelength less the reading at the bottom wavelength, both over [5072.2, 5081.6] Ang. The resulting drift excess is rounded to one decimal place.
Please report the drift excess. -2.1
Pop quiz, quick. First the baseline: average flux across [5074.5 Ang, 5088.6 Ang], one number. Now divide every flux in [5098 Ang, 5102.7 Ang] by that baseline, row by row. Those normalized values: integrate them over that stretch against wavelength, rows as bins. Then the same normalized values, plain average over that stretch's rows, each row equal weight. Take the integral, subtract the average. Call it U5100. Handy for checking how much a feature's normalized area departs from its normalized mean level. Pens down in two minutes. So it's 3.62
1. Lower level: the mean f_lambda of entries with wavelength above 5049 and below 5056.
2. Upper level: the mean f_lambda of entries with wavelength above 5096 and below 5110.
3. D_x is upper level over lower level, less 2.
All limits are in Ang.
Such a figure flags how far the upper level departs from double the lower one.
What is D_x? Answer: -1.02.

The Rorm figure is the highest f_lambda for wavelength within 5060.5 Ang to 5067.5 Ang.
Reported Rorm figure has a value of 9.43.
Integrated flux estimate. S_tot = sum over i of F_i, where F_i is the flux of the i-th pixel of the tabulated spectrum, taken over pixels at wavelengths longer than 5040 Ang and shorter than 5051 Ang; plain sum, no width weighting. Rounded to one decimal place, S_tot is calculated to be 44.4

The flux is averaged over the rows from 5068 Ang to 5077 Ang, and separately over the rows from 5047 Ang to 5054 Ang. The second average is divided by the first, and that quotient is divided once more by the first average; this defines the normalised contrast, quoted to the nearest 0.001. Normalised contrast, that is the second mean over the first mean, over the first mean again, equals 0.107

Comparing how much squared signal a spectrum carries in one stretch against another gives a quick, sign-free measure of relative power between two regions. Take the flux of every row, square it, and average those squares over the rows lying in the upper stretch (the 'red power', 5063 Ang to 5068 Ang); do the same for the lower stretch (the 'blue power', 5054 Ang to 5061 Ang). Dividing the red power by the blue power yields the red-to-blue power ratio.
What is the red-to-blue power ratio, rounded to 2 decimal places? 0.94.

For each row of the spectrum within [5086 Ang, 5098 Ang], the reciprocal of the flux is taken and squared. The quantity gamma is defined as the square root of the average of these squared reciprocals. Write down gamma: 0.109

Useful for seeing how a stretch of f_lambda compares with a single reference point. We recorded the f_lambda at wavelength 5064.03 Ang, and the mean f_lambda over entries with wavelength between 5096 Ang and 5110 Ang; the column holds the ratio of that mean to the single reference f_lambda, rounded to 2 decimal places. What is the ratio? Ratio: 0.97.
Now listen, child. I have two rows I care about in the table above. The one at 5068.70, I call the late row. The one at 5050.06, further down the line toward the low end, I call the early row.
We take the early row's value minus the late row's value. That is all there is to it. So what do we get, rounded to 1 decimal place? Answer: 0.0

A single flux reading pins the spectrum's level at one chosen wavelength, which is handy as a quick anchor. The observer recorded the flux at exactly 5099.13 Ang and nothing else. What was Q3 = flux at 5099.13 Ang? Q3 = 8.18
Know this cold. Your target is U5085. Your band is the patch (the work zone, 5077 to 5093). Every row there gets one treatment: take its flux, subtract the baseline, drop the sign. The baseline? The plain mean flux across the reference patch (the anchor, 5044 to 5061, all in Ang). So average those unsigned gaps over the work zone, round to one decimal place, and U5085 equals 0.5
